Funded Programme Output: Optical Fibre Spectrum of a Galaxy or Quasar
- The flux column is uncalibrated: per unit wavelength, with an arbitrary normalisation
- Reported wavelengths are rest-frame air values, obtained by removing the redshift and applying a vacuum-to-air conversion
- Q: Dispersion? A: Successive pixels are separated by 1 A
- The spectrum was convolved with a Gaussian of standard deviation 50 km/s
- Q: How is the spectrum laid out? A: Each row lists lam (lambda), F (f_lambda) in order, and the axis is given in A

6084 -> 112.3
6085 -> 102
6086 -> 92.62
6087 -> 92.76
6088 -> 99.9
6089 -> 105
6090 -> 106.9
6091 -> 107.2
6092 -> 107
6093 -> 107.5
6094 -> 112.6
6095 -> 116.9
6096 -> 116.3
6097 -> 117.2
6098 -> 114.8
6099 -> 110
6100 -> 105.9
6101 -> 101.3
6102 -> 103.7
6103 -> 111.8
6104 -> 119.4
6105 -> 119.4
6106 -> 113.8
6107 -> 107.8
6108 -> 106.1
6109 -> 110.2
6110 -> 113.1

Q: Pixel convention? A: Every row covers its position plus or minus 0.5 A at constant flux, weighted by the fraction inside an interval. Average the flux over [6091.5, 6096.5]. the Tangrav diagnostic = 112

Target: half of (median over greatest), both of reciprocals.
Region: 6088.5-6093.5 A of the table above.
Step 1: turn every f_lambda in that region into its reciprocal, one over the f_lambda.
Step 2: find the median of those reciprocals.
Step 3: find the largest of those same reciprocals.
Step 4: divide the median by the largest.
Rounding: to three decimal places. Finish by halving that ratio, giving 0.491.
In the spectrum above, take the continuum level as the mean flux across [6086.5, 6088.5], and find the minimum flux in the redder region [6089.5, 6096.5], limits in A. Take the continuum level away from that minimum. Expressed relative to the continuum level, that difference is 0.11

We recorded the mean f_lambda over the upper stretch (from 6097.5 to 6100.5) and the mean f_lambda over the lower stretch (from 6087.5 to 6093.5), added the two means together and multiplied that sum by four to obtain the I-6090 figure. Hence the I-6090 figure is 863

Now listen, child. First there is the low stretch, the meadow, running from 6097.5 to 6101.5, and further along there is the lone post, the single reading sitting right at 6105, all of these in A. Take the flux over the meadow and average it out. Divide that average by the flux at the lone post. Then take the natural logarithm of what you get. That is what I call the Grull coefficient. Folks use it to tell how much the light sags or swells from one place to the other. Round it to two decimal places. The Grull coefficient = -0.10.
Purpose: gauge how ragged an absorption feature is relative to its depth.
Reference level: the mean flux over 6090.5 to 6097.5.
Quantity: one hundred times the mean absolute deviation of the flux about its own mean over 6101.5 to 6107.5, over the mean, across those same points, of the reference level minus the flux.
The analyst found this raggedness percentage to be -888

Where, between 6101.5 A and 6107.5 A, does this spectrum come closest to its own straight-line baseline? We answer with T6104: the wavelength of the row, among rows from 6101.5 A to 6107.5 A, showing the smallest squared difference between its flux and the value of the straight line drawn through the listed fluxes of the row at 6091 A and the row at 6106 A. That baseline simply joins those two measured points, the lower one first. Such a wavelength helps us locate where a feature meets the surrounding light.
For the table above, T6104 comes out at 6106 A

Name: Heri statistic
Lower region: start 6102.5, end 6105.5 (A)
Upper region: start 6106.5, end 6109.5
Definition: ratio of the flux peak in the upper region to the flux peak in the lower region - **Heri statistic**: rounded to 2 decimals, 0.92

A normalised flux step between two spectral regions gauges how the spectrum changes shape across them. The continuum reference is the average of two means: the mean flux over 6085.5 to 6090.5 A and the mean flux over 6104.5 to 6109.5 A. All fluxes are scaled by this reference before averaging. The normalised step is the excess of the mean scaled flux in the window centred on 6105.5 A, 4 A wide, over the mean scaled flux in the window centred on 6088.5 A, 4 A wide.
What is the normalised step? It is 0.13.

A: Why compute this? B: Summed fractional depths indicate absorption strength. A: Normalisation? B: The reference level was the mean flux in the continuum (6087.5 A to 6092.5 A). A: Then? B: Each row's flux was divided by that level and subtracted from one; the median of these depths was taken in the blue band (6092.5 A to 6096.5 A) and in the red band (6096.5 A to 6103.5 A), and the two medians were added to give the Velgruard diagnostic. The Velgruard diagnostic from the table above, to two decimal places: -0.13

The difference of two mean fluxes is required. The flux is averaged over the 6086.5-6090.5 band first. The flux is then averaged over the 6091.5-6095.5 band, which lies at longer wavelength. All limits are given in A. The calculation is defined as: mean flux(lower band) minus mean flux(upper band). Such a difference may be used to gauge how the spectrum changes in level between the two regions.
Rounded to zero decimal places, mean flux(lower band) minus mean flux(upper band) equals -10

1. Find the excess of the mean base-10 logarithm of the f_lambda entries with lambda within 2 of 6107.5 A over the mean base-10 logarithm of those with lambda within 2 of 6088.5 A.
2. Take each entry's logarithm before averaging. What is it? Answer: 0.035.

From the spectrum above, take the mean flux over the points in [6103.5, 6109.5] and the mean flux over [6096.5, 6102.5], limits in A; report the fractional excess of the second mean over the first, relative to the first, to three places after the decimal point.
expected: -0.035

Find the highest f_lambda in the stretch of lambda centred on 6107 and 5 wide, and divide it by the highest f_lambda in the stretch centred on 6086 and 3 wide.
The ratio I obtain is 1.17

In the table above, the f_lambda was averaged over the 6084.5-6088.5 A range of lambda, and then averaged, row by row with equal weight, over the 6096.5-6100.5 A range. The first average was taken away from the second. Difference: 15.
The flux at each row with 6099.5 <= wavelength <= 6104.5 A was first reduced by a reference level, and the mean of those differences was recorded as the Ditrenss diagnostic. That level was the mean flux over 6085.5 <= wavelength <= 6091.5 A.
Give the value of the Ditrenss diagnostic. 8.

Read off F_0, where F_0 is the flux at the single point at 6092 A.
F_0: 107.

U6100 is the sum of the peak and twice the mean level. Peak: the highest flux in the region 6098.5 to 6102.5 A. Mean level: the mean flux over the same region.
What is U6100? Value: 320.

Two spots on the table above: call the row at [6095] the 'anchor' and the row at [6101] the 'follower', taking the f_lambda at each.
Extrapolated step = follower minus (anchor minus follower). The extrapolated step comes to 86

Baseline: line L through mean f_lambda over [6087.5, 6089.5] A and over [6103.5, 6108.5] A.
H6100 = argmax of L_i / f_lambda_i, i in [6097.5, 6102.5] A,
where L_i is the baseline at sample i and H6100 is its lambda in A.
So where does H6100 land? 6101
